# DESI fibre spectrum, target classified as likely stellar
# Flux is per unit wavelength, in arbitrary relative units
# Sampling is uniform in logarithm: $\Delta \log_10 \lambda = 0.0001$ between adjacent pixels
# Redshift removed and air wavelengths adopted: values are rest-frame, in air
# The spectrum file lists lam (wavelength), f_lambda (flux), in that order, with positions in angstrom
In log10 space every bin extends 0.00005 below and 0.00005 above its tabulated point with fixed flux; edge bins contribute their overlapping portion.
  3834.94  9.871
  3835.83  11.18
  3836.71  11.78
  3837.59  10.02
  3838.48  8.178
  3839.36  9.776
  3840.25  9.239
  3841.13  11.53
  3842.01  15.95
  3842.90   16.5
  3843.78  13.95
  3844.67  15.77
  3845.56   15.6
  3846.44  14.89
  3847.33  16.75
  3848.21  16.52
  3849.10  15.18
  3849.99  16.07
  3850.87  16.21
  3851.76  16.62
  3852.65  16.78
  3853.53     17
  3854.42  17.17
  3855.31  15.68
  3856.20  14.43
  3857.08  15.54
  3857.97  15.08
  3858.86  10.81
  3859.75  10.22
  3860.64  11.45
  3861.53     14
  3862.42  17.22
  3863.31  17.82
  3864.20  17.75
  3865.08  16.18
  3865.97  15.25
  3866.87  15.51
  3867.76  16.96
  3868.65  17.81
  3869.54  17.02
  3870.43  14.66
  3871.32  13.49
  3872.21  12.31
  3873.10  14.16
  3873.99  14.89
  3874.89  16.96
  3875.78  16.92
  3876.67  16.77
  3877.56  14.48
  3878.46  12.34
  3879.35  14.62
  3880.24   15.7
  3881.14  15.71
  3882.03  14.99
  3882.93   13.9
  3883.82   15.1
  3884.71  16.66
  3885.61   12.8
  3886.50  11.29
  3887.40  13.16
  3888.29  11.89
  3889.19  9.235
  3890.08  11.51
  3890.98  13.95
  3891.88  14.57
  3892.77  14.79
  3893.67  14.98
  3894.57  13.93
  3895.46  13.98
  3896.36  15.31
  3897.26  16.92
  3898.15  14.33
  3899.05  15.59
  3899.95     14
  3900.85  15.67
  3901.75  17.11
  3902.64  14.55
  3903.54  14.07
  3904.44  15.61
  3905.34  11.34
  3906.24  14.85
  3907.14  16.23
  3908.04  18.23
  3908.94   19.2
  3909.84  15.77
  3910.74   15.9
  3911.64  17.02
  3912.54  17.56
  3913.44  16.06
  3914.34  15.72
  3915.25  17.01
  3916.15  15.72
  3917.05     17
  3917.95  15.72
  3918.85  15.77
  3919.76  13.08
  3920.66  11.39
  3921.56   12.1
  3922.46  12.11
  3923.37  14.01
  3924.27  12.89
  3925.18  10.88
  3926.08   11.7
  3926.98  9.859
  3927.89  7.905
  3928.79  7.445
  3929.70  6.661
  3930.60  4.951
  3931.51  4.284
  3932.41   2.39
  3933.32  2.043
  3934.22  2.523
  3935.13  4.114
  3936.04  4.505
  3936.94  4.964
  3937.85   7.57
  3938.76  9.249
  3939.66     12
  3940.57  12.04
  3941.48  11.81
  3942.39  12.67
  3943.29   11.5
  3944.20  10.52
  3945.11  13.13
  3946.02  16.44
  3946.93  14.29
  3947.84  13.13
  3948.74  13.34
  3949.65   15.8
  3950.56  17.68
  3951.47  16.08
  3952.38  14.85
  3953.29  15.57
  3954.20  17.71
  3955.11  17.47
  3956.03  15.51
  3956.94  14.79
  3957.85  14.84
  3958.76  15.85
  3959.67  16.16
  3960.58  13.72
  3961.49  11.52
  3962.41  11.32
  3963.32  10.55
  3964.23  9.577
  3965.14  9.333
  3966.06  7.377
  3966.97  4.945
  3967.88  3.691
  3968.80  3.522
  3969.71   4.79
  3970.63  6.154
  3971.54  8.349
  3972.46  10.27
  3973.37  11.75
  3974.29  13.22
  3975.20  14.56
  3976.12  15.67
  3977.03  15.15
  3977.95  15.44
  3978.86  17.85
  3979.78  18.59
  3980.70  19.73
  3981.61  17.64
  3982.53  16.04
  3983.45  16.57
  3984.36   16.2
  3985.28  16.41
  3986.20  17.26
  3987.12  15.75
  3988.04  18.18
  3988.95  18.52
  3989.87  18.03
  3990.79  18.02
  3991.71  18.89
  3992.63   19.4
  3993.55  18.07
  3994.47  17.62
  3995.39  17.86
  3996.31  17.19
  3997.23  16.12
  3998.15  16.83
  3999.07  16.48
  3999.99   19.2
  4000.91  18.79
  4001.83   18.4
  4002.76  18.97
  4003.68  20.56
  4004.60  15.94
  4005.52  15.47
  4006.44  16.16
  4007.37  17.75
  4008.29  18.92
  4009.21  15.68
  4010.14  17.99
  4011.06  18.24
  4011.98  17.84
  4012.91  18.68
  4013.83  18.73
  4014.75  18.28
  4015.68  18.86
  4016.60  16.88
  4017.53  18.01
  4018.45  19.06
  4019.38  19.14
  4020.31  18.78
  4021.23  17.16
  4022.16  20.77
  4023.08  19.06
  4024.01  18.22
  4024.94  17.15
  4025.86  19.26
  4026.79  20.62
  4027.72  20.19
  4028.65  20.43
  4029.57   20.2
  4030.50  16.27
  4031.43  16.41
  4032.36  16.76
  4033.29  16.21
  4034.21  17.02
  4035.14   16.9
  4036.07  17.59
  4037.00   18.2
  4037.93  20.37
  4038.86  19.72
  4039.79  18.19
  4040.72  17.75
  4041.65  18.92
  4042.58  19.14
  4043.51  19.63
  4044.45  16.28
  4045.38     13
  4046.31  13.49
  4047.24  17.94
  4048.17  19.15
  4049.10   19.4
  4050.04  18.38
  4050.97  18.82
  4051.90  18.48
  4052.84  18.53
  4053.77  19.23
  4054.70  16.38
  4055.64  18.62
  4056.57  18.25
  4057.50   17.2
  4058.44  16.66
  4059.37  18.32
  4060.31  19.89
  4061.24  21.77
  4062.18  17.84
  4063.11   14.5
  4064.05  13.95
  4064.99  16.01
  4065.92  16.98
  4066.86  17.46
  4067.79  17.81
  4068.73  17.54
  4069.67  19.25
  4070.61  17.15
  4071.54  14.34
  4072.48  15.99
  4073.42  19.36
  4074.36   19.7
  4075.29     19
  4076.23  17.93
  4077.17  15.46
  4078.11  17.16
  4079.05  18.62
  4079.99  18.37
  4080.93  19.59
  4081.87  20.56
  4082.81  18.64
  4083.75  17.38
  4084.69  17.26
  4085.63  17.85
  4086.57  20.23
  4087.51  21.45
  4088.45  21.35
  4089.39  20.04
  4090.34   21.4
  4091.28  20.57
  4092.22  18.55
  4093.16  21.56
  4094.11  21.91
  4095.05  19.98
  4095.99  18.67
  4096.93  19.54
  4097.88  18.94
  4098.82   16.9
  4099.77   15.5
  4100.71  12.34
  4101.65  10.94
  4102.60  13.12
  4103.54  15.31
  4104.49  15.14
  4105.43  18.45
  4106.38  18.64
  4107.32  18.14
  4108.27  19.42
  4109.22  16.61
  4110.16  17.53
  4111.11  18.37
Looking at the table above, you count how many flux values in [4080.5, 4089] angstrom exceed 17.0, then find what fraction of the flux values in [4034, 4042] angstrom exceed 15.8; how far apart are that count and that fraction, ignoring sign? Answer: 8.0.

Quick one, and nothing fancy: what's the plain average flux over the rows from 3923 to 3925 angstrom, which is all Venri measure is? 13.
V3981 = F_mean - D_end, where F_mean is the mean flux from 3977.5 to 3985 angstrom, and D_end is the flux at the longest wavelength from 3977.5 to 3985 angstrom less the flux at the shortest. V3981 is 16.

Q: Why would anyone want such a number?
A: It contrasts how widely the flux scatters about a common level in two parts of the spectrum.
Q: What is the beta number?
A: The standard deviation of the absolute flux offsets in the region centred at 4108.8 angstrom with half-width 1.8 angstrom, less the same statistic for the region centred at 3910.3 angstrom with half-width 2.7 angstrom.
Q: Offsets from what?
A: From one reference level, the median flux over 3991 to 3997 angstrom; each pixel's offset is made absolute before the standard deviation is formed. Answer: -0.2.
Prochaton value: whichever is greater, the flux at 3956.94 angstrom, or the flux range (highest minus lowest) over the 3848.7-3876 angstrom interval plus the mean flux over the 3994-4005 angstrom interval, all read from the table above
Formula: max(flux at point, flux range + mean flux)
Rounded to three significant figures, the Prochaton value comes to 25.4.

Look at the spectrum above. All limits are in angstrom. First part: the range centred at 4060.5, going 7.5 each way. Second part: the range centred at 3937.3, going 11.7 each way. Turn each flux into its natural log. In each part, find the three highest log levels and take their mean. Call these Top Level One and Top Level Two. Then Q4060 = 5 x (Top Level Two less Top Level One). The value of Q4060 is -1.6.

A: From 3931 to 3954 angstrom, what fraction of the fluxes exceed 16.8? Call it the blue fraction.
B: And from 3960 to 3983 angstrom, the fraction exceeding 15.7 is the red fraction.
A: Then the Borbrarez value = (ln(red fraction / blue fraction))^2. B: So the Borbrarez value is 2.6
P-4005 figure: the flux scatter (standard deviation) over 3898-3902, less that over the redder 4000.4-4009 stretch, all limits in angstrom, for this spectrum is -0.5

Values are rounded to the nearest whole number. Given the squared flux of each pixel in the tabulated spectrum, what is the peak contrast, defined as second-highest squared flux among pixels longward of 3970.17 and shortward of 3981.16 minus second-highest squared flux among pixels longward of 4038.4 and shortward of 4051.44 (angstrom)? -40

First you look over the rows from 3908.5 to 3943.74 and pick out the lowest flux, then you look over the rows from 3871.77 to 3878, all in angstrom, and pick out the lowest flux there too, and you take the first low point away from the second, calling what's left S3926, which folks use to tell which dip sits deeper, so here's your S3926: 10.3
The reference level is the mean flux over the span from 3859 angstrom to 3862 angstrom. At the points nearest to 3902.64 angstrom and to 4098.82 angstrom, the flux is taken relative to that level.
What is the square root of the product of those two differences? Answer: 3.7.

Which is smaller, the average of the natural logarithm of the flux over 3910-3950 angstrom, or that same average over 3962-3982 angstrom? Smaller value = 2.30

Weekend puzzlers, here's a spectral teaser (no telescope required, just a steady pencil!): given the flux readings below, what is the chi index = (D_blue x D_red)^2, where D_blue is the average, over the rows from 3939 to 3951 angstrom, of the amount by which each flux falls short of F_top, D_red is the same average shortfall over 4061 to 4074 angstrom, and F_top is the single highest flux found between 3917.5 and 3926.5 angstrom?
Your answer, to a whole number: 10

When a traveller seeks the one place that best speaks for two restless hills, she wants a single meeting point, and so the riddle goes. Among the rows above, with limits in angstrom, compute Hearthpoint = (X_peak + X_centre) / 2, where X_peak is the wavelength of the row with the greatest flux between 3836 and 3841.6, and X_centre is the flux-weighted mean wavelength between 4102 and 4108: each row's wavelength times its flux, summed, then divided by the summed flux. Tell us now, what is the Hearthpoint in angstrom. 3970.9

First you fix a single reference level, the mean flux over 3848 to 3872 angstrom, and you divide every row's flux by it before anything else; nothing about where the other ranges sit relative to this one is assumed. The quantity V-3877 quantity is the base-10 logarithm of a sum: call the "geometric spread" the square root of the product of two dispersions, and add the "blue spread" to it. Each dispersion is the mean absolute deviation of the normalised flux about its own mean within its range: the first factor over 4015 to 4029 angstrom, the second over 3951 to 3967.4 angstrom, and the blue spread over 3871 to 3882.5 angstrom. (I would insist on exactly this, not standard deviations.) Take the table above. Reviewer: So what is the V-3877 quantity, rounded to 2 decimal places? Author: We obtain -0.72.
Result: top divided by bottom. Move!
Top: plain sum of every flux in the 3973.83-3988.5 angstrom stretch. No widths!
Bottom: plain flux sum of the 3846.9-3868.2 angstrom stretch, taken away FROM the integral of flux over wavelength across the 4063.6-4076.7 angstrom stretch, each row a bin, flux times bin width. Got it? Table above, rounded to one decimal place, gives -1.8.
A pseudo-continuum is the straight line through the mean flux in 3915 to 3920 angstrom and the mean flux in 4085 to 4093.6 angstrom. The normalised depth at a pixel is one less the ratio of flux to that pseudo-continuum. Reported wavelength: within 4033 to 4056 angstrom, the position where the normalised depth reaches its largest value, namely 4045.38 angstrom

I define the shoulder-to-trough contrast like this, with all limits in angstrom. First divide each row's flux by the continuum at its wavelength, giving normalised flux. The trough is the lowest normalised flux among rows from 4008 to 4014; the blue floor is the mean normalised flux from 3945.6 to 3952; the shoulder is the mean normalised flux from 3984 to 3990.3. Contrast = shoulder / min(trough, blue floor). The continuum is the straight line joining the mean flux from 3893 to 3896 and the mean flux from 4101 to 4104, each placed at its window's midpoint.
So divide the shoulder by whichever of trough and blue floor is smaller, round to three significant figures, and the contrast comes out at 1.15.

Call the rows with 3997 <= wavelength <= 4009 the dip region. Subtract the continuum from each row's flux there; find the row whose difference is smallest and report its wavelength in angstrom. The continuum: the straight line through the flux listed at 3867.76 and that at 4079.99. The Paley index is 4005.52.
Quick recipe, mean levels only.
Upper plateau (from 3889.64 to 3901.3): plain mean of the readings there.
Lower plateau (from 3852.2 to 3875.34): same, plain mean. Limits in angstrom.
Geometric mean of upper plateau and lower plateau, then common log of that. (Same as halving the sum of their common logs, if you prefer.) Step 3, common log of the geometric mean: 1.17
